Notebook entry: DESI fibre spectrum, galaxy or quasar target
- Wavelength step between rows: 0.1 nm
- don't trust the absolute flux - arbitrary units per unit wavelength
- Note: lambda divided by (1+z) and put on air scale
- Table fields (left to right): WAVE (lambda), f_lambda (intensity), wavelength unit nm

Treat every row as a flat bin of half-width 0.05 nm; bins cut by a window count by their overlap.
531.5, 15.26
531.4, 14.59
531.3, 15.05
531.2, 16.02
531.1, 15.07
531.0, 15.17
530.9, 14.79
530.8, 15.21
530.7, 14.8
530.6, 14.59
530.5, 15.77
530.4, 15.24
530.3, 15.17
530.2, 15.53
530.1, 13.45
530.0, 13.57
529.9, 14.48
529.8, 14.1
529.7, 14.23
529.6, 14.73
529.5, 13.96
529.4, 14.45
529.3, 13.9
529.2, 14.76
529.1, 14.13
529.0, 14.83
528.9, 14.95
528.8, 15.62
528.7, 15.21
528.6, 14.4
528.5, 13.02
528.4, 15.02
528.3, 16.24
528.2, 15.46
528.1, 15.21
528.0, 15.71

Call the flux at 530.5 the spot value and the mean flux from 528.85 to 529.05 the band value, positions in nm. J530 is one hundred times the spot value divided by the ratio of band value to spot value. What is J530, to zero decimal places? 1670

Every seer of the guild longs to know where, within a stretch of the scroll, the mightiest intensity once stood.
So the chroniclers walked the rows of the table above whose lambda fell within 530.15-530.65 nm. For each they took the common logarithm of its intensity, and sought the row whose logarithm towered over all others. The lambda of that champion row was 530.5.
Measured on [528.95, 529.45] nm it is 529.0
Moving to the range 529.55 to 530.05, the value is 529.6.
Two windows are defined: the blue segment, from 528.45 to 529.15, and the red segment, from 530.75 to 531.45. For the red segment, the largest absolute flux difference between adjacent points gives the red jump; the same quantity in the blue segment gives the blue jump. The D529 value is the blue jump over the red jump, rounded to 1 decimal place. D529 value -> 1.4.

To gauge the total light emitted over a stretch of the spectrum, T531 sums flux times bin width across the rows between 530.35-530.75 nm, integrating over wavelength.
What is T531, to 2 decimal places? 6.04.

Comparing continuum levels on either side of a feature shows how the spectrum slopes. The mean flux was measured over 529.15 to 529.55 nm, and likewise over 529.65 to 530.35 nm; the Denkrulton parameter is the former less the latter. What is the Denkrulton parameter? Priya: -0.1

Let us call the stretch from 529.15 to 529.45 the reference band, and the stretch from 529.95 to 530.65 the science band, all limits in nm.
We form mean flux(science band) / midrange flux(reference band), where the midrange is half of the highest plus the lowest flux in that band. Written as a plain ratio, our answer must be 1.03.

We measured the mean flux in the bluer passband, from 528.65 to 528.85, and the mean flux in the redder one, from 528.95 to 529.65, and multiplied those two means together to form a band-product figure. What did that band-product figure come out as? 222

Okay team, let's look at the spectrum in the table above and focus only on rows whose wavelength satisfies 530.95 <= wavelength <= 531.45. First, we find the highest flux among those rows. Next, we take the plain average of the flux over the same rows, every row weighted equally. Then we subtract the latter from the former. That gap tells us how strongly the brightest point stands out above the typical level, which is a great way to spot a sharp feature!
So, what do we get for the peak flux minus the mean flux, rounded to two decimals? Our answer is 0.84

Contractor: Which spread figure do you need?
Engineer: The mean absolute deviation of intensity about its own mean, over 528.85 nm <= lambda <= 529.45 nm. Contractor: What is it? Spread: 0.34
